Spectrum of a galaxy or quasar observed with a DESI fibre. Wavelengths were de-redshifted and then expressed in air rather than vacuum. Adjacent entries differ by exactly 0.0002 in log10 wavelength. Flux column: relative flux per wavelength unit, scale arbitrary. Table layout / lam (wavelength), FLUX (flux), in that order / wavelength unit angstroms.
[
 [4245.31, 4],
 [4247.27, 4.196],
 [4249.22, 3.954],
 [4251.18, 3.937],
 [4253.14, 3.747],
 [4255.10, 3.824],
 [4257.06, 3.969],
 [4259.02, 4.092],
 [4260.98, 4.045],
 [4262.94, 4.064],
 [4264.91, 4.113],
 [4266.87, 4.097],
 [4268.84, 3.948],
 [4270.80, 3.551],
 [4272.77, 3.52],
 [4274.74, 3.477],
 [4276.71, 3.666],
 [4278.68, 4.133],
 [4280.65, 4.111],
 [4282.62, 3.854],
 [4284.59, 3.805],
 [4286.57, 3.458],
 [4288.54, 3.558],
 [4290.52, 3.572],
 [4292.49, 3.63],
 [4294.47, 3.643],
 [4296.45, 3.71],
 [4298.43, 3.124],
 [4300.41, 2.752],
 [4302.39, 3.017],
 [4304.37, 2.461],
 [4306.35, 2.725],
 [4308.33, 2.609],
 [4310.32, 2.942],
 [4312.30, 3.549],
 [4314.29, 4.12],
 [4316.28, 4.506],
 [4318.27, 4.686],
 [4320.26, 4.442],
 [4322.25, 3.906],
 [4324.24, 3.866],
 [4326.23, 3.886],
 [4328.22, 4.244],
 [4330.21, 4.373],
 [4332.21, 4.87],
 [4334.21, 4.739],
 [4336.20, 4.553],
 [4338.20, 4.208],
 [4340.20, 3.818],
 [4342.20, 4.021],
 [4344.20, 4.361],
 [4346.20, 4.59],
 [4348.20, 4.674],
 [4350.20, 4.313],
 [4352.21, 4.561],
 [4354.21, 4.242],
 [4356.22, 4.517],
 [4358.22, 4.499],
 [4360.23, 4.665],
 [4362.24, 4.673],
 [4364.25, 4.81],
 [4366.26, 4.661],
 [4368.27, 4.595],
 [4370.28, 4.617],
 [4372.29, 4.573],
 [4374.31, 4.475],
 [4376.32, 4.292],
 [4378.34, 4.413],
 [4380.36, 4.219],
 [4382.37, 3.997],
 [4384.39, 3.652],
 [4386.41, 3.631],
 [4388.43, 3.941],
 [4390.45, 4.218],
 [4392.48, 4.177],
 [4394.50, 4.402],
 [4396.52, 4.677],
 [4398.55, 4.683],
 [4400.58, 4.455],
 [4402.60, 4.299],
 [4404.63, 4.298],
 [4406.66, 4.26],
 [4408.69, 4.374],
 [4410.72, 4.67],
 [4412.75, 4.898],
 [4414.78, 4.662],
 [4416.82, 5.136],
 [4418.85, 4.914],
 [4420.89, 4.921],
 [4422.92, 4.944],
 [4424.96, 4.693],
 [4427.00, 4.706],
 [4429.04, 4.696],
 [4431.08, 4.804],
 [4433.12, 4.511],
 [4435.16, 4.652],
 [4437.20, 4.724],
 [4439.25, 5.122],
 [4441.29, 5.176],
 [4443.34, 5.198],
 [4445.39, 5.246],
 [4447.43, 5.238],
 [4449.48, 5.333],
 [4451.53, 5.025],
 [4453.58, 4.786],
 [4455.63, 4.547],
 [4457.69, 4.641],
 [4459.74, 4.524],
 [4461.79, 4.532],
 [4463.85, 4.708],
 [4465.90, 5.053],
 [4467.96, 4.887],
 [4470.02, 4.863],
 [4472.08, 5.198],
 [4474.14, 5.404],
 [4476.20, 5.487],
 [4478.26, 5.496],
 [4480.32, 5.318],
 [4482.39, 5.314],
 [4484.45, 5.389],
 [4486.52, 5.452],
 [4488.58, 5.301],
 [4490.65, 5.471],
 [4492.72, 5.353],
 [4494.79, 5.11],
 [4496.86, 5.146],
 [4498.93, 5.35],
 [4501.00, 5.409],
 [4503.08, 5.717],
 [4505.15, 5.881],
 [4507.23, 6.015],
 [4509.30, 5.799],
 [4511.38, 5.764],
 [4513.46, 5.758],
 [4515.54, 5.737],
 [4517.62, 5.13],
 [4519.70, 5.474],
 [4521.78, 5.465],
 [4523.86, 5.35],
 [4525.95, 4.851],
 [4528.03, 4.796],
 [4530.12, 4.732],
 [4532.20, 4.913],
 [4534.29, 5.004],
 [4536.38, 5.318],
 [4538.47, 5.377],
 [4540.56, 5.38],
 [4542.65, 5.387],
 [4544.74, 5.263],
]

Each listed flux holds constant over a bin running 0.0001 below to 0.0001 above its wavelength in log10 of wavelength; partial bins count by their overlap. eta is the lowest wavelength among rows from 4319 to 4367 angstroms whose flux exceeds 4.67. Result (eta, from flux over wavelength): 4332.21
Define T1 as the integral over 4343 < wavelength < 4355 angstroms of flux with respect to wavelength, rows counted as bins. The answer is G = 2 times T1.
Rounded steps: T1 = 53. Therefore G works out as 107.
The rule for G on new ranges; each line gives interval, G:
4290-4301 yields 75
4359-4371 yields 112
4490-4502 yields 127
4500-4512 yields 138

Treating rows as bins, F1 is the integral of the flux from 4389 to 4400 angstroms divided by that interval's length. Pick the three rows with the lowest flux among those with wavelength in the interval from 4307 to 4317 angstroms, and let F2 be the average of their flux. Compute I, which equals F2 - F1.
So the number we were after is -1.4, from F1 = 4.4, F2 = 3.0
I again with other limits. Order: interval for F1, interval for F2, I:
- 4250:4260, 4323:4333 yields 0.1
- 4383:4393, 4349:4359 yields 0.4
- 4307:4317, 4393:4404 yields 0.9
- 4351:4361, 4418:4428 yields 0.3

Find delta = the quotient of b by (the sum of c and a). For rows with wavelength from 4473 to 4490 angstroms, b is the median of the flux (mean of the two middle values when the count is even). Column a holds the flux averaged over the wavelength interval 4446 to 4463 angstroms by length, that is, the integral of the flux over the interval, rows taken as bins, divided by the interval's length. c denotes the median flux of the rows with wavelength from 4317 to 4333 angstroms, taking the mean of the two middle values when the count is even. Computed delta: 0.59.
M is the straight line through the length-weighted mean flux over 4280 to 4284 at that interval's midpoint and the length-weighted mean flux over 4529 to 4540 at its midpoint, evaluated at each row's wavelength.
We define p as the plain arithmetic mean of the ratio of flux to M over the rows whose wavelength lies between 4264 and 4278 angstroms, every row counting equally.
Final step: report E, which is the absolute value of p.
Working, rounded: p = 0.96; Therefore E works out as 0.96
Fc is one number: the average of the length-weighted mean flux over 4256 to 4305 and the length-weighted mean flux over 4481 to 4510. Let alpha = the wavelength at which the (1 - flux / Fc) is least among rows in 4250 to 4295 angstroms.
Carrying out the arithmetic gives 4278.68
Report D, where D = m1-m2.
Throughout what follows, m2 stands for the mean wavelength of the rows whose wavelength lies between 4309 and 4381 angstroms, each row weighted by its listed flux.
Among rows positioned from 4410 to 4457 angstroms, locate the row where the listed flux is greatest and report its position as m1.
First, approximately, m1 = 4449.48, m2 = 4346.1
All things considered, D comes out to 103.4 angstroms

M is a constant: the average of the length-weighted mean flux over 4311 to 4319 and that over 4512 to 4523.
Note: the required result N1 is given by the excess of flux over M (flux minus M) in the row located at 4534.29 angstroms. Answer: 0.2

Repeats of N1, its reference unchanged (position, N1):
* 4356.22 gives -0.3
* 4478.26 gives 0.7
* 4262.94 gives -0.8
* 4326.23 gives -0.9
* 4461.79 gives -0.3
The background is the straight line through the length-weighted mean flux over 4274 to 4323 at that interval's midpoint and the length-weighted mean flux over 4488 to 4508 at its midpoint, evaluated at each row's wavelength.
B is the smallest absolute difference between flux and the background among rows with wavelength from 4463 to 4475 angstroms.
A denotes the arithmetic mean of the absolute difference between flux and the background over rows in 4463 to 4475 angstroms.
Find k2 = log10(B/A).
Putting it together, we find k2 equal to -0.94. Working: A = 0.23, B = 0.026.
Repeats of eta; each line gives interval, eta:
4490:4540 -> 4490.65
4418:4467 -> 4418.85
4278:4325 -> 4318.27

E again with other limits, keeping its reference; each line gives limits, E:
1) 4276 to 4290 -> 0.96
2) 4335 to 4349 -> 1.02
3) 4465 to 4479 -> 1.08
